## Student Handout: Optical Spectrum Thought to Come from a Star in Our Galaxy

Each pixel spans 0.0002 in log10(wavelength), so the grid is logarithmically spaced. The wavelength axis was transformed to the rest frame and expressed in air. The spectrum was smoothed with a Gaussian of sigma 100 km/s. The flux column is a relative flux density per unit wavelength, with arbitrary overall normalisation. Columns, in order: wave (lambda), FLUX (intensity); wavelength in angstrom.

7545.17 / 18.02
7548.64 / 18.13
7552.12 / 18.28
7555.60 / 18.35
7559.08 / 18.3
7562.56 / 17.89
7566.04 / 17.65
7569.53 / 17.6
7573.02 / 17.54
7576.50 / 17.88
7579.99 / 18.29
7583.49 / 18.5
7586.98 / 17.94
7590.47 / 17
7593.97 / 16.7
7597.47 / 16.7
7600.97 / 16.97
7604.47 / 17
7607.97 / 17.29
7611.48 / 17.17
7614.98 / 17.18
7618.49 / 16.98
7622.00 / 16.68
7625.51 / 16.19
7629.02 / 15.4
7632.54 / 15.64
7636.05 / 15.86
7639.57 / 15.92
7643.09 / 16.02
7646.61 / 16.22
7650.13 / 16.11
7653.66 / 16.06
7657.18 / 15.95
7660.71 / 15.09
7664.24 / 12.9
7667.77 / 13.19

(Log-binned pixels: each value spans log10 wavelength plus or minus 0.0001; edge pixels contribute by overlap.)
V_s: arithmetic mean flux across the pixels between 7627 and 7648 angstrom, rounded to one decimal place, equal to 15.8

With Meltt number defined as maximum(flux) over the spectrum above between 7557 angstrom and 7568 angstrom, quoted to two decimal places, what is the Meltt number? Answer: 18.30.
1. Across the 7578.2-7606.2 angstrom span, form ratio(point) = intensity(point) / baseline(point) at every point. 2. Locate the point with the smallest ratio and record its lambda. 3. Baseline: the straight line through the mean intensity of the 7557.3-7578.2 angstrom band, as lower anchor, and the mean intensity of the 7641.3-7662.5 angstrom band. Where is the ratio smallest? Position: 7593.97 angstrom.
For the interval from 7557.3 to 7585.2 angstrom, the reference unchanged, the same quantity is 7566.04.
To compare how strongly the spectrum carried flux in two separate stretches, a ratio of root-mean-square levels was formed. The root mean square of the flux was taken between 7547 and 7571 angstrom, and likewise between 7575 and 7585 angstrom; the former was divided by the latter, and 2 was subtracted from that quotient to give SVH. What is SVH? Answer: -1.01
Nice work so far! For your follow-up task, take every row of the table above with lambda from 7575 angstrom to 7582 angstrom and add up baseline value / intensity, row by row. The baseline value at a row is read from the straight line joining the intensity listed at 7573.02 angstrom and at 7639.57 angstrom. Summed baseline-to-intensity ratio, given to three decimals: 1.926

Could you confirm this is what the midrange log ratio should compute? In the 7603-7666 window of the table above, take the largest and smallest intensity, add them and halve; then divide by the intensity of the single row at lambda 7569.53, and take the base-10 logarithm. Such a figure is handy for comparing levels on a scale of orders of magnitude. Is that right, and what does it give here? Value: -0.067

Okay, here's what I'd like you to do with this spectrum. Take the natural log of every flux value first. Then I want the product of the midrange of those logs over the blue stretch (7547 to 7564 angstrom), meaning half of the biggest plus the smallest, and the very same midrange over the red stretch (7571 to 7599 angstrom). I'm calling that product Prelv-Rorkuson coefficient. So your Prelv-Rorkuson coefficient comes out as 8.30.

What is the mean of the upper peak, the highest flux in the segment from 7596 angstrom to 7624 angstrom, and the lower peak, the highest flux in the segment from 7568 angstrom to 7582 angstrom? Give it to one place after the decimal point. 17.8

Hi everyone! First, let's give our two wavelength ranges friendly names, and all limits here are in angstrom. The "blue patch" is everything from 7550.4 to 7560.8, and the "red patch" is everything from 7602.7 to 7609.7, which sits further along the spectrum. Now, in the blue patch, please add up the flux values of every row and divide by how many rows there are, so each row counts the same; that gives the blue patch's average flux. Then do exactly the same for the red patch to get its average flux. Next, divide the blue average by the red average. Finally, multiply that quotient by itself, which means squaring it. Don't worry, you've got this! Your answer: 1.14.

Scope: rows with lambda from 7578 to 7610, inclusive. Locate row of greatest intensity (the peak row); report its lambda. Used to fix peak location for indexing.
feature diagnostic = 7583.49 angstrom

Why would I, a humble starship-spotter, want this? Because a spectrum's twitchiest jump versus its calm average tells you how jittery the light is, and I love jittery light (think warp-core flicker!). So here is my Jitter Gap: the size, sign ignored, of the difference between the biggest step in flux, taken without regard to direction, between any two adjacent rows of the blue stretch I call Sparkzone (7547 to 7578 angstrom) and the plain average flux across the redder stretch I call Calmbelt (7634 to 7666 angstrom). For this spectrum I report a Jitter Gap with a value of 15.2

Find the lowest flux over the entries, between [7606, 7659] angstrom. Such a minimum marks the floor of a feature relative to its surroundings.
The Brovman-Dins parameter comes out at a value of 15.4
